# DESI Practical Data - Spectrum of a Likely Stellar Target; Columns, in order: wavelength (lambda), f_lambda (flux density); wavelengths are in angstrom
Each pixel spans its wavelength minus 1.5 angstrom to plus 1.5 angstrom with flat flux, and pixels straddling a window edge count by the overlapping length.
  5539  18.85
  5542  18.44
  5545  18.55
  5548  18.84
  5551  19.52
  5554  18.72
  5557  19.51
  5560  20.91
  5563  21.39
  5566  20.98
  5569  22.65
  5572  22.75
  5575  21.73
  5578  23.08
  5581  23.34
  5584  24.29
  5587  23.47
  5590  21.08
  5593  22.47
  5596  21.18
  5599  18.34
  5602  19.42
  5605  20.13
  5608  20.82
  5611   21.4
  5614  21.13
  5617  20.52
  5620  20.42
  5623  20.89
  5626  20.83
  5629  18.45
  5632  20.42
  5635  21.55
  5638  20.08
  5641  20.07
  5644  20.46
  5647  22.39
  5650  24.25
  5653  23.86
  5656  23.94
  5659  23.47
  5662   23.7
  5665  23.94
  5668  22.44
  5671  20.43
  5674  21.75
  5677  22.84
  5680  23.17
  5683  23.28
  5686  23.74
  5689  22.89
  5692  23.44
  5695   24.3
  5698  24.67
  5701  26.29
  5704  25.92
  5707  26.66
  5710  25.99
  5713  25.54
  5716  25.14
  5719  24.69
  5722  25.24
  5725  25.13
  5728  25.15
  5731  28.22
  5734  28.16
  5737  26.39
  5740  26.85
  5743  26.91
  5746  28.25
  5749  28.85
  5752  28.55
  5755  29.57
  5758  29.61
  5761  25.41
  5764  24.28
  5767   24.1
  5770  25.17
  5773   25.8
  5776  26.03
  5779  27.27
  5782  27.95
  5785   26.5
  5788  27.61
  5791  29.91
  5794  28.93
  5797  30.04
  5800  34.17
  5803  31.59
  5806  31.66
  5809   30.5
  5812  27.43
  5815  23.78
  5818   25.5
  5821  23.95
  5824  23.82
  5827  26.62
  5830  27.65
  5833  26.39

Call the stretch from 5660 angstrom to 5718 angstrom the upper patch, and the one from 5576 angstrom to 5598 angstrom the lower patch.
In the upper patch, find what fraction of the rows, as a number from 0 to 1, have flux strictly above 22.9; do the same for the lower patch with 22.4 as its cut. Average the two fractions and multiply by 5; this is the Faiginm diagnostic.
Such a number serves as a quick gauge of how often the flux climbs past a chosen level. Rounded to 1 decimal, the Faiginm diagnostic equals 3.6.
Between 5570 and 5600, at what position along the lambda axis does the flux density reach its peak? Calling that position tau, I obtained 5584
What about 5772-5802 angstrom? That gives 5800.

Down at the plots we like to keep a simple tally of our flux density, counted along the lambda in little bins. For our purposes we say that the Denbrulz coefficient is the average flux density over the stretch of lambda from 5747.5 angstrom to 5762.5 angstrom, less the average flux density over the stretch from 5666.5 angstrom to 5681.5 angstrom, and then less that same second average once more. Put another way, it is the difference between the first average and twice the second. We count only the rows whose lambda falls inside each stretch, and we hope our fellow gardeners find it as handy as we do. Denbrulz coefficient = -16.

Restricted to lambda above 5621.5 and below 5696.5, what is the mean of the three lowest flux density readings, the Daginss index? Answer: 20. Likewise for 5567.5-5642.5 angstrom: 19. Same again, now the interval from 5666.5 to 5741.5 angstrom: 22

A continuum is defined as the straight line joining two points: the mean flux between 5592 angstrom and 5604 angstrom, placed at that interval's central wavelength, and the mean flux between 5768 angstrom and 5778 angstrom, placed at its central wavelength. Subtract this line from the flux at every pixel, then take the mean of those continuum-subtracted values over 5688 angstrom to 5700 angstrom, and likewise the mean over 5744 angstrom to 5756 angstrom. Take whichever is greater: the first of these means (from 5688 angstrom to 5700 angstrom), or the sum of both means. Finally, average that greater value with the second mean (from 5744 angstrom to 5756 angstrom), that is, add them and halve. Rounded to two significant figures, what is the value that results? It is 4.1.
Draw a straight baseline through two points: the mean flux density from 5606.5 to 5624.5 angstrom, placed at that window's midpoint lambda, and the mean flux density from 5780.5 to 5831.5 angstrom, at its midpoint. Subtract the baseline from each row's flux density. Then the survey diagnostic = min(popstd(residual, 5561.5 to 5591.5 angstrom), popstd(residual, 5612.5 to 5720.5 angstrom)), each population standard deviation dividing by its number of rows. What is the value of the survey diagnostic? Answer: 0.98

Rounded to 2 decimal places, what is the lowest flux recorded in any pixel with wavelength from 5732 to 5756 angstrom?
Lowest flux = 26.39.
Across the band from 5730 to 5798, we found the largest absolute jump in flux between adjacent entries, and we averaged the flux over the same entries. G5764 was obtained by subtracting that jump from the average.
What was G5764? 23.2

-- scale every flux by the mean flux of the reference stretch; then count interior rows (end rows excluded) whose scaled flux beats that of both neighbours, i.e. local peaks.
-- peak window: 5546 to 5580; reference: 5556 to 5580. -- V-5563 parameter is 3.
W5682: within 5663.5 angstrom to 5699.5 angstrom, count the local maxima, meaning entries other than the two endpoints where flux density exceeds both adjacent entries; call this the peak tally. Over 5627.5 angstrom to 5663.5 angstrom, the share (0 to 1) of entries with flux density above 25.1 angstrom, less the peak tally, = -1.0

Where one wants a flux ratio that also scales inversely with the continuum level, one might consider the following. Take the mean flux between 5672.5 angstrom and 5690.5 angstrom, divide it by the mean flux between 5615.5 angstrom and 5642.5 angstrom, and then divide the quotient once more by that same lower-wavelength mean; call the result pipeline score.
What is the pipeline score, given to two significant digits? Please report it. 0.055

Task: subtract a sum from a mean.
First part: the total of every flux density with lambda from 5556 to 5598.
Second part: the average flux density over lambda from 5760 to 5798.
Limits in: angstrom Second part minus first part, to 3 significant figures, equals -282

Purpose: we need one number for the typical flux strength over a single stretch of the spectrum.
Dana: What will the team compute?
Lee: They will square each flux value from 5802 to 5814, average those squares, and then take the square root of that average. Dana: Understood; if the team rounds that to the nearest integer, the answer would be 30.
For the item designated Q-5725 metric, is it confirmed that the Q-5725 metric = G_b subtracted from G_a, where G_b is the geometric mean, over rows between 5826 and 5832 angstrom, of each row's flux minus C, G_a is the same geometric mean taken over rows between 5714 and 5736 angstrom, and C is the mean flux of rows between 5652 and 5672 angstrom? -1.4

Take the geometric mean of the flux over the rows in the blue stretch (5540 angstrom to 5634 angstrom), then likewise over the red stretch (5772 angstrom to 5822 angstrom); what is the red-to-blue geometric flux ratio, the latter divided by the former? 1.35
